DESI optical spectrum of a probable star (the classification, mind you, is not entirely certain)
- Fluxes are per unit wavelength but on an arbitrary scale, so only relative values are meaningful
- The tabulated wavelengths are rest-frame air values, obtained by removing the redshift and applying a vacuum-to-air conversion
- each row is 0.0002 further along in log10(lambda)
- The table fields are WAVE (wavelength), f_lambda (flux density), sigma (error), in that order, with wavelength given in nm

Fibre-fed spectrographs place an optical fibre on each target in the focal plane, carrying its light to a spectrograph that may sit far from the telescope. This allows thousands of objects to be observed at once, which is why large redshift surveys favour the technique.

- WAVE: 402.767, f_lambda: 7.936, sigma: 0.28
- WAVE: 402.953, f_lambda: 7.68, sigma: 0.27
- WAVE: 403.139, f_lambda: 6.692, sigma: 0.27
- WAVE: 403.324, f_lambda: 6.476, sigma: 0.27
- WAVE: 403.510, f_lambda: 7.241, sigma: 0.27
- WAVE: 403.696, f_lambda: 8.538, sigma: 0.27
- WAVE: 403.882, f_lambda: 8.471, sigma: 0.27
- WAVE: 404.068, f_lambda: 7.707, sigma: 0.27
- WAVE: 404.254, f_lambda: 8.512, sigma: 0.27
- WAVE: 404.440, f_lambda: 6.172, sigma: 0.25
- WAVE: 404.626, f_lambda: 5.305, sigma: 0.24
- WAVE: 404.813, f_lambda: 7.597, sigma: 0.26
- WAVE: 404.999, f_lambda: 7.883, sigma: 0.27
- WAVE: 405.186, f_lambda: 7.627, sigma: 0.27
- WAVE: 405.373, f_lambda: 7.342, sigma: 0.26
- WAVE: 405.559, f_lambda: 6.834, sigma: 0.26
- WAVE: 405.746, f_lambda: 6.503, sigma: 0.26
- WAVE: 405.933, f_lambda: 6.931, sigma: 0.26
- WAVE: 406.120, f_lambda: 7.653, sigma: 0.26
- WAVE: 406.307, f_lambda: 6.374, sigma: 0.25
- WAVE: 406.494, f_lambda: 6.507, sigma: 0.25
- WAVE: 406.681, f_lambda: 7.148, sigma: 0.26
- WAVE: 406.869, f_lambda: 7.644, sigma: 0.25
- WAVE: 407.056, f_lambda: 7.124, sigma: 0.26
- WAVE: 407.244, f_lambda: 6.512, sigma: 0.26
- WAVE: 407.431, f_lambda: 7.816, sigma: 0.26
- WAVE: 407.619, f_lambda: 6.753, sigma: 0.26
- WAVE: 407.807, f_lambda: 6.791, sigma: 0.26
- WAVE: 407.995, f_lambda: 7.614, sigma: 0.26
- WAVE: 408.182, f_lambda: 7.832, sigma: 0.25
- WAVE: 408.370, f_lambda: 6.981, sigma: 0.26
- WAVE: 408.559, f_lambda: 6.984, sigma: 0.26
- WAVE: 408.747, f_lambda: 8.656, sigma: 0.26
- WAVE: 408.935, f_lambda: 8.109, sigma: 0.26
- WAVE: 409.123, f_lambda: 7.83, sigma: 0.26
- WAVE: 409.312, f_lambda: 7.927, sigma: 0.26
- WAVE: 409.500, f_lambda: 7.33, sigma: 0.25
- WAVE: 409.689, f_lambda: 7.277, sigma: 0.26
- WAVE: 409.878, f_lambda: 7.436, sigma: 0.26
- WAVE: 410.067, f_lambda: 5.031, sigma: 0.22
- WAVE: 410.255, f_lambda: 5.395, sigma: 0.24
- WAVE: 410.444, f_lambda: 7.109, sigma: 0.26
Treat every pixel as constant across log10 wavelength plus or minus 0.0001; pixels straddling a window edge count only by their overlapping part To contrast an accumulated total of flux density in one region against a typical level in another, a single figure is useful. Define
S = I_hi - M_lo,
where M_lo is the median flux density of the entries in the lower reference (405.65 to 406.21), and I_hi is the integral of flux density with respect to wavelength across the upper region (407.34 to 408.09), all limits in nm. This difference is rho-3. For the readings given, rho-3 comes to -1.5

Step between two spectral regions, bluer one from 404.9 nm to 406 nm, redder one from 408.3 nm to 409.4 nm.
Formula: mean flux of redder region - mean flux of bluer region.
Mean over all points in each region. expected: 0.6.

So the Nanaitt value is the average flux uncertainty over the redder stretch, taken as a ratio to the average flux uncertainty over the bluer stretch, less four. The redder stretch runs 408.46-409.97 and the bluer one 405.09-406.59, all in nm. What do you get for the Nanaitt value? -3.00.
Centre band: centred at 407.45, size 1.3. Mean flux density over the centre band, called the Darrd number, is 7.18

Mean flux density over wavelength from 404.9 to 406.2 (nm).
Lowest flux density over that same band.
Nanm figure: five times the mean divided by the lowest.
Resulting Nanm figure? 5.58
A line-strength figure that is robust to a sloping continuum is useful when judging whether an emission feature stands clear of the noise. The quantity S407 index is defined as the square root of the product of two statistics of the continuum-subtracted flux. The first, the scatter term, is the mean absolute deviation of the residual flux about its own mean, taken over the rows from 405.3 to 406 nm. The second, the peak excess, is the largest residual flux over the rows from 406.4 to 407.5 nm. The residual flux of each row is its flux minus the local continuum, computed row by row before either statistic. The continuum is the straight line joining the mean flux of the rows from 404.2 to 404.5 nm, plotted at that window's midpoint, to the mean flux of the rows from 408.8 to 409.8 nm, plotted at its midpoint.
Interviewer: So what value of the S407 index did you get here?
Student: 0.24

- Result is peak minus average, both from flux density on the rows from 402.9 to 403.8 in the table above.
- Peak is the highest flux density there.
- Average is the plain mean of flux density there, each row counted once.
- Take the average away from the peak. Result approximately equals 1.21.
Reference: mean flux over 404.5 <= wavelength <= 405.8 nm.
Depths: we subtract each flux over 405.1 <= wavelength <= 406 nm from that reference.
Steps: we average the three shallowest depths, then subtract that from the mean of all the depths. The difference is 0.25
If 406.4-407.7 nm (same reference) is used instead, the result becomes 0.46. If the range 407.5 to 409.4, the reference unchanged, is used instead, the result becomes 0.68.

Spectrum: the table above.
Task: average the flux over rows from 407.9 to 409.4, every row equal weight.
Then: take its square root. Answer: 2.78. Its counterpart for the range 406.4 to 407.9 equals 2.65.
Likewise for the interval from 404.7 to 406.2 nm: 2.70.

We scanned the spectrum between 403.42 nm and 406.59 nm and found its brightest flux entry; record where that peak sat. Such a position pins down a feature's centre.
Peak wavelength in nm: 403.696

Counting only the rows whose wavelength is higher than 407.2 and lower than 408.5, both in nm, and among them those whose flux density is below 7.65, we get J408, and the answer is 5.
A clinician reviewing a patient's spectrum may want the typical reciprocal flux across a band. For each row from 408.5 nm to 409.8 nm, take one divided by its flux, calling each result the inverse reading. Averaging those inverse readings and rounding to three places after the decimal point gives 0.130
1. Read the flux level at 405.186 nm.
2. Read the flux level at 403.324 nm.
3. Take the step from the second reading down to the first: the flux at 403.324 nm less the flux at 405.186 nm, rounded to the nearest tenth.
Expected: -1.2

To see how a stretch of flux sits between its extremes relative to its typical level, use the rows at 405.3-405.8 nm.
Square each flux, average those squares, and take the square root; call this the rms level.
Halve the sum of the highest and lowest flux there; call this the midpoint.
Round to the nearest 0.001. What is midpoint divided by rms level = 1.003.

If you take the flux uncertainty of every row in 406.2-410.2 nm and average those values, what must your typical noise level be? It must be 0.256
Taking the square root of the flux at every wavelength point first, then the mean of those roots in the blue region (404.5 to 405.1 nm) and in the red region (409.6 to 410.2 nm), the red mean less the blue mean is -0.07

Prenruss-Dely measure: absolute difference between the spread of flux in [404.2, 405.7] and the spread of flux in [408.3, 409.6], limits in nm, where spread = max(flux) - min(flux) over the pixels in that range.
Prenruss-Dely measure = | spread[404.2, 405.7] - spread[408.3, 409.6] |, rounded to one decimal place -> 1.5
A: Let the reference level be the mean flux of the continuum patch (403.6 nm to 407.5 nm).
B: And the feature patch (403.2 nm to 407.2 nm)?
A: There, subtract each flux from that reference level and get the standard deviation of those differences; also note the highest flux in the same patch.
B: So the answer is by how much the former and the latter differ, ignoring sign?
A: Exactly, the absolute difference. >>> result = 7.7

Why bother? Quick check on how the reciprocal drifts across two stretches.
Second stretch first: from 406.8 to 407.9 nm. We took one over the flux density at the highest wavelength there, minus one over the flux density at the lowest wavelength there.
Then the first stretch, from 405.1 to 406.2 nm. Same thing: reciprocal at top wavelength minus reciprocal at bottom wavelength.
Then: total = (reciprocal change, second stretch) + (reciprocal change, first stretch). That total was 0.016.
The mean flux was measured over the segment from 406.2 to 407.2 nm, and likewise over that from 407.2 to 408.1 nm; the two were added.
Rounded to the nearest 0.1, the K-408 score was 14.1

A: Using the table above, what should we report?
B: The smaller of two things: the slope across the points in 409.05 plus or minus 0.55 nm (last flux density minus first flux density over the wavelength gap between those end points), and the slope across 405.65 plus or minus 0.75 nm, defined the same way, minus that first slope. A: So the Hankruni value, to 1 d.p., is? -1.5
